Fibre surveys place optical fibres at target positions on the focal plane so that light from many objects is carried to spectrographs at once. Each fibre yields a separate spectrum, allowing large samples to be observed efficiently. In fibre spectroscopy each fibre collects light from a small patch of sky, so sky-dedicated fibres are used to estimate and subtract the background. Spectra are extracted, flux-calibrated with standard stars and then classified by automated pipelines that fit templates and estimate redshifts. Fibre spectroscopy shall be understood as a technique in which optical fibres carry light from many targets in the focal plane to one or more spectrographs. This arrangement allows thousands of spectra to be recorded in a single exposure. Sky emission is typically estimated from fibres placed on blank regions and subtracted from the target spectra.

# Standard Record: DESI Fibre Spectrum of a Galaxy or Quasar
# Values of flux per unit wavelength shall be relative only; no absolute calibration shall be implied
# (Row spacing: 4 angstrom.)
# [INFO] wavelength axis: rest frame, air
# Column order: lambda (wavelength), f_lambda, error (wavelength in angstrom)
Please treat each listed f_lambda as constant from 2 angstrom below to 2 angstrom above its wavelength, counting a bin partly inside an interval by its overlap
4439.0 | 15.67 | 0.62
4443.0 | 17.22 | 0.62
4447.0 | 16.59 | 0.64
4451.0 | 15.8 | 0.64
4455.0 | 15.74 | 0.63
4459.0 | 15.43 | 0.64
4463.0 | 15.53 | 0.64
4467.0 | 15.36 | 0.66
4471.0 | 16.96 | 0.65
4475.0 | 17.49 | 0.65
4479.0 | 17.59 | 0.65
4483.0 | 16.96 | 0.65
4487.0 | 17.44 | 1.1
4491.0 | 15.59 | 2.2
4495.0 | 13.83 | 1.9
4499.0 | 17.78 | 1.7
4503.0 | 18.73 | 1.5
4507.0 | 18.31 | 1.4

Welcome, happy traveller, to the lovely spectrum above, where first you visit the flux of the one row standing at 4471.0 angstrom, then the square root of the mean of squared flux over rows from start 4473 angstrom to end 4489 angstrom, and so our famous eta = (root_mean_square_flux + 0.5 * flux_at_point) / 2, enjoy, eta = 12.9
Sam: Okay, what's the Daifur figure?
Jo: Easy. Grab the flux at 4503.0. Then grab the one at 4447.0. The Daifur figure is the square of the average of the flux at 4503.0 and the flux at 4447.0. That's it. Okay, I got 312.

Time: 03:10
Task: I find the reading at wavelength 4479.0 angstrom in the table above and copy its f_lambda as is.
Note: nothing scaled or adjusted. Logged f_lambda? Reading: 17.59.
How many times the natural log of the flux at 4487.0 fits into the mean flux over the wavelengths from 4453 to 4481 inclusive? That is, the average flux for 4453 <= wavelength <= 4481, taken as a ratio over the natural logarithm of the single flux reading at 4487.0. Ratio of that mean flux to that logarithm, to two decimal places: 5.70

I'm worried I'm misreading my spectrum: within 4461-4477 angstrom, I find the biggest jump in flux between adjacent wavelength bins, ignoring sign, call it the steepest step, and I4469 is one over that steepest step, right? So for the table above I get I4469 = 0.6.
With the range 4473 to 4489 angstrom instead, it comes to 1.6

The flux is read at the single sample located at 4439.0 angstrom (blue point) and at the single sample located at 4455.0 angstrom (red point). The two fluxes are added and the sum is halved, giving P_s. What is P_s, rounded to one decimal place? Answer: 15.7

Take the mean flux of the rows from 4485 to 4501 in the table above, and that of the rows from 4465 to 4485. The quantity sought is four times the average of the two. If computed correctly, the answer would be 66.1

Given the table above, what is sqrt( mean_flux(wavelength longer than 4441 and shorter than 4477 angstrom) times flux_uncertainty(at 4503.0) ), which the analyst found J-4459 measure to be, 4.9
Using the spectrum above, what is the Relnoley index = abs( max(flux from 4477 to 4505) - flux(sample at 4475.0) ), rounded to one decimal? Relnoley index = 1.2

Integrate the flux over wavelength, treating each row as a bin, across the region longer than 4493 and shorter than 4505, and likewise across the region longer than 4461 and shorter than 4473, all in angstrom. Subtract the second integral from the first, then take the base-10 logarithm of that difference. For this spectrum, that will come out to 1.00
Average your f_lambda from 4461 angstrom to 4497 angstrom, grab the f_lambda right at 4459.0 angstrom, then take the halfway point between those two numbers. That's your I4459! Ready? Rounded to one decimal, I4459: 15.9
